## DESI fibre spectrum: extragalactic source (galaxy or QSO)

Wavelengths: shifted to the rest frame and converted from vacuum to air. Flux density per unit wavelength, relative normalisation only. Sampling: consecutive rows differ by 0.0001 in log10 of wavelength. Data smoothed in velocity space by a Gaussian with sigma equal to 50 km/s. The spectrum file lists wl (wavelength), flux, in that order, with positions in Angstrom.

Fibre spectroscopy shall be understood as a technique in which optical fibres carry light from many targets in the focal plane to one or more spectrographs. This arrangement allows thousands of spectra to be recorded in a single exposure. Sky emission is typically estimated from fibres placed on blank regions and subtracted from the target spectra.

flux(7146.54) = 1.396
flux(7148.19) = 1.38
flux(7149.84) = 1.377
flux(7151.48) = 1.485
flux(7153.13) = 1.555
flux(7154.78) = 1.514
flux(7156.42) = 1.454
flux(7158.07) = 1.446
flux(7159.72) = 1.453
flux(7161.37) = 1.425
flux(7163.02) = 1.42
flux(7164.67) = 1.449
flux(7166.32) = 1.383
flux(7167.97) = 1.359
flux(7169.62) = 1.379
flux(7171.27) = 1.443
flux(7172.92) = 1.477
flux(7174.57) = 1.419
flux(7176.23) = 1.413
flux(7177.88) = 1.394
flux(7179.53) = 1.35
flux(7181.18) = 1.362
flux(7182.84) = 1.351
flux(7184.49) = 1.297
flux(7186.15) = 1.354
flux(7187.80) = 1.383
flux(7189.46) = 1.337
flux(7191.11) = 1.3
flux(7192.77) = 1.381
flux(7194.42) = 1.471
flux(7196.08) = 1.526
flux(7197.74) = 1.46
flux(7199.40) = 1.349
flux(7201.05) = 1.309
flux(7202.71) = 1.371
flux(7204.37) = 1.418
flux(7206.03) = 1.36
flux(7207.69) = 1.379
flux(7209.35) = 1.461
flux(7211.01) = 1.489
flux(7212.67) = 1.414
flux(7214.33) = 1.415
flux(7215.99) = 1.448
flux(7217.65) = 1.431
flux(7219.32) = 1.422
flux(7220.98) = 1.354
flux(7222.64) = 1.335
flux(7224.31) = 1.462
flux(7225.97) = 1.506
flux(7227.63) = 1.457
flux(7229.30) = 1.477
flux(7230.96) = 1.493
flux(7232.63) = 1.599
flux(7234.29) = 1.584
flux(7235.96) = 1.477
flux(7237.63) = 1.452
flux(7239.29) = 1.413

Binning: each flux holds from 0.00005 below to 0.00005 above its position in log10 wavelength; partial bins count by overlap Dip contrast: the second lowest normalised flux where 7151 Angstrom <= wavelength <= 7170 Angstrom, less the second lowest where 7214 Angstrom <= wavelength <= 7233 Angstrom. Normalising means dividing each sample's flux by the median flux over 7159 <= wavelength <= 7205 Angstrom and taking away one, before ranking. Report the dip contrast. 0.018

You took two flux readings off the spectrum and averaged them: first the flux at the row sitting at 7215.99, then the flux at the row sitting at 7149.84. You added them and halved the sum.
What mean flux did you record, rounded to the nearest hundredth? 1.41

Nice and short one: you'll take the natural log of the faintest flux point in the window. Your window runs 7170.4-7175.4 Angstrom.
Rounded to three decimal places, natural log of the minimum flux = 0.350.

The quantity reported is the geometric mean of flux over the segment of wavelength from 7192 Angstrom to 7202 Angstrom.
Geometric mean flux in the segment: 1.41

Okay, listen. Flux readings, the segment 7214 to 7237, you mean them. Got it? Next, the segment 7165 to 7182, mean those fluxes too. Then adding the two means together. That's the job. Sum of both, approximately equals 2.86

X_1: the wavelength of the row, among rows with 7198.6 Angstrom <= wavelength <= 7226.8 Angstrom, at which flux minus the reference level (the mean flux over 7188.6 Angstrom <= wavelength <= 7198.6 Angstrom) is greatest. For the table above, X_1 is 7225.97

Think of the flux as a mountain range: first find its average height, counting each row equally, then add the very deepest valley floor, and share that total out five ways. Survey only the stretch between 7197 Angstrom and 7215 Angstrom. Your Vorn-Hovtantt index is 0.542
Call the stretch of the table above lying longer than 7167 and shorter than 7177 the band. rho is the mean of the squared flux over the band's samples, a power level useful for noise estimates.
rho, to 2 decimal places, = 2.00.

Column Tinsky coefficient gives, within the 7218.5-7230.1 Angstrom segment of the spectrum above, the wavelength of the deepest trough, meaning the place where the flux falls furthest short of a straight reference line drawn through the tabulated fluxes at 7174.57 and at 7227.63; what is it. 7222.64 Angstrom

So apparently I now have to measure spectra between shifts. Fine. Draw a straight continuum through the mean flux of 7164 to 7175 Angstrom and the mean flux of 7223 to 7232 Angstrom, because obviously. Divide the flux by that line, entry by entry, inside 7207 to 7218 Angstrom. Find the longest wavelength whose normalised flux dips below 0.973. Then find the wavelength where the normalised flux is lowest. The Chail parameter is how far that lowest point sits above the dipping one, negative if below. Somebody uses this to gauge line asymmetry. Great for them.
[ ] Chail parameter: -6.6 Angstrom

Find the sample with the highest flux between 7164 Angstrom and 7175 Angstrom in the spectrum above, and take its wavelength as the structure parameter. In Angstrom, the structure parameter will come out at 7172.92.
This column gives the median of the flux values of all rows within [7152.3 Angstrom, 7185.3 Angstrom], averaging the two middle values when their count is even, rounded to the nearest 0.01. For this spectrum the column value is 1.42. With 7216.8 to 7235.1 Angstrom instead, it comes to 1.46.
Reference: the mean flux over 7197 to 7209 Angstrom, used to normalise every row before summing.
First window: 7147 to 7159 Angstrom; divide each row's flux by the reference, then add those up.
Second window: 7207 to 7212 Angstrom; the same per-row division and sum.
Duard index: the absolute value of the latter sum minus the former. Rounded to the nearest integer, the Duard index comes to 4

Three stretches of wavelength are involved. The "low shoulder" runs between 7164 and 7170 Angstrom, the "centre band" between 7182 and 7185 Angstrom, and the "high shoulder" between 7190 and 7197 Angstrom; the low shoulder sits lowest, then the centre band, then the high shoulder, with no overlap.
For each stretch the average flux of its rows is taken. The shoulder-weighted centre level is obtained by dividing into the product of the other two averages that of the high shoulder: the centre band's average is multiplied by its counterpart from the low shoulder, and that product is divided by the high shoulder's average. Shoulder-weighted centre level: 1.30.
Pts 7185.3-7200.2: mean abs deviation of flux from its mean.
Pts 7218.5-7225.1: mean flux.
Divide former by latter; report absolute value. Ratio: 0.043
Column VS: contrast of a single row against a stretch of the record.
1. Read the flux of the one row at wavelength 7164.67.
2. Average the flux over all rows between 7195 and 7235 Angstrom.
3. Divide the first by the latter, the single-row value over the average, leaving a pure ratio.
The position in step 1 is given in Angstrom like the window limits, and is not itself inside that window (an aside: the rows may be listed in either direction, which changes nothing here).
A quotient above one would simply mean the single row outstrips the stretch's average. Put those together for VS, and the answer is 1.01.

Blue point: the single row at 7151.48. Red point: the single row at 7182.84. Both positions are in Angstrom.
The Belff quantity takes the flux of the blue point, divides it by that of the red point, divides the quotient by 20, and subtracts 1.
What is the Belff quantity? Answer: -0.945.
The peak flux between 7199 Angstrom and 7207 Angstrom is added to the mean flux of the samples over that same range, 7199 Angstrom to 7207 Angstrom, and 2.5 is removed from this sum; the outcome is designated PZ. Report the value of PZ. 0.28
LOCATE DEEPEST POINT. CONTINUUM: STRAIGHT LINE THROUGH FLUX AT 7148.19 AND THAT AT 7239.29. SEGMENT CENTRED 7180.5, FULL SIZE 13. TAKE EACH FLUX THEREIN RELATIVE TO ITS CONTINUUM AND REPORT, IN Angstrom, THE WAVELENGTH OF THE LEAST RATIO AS 7184.49 Angstrom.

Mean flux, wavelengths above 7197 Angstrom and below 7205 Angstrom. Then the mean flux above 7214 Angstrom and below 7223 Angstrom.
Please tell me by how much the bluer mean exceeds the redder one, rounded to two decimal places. -0.02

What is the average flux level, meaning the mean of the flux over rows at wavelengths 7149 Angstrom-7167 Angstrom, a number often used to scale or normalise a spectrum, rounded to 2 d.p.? 1.45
